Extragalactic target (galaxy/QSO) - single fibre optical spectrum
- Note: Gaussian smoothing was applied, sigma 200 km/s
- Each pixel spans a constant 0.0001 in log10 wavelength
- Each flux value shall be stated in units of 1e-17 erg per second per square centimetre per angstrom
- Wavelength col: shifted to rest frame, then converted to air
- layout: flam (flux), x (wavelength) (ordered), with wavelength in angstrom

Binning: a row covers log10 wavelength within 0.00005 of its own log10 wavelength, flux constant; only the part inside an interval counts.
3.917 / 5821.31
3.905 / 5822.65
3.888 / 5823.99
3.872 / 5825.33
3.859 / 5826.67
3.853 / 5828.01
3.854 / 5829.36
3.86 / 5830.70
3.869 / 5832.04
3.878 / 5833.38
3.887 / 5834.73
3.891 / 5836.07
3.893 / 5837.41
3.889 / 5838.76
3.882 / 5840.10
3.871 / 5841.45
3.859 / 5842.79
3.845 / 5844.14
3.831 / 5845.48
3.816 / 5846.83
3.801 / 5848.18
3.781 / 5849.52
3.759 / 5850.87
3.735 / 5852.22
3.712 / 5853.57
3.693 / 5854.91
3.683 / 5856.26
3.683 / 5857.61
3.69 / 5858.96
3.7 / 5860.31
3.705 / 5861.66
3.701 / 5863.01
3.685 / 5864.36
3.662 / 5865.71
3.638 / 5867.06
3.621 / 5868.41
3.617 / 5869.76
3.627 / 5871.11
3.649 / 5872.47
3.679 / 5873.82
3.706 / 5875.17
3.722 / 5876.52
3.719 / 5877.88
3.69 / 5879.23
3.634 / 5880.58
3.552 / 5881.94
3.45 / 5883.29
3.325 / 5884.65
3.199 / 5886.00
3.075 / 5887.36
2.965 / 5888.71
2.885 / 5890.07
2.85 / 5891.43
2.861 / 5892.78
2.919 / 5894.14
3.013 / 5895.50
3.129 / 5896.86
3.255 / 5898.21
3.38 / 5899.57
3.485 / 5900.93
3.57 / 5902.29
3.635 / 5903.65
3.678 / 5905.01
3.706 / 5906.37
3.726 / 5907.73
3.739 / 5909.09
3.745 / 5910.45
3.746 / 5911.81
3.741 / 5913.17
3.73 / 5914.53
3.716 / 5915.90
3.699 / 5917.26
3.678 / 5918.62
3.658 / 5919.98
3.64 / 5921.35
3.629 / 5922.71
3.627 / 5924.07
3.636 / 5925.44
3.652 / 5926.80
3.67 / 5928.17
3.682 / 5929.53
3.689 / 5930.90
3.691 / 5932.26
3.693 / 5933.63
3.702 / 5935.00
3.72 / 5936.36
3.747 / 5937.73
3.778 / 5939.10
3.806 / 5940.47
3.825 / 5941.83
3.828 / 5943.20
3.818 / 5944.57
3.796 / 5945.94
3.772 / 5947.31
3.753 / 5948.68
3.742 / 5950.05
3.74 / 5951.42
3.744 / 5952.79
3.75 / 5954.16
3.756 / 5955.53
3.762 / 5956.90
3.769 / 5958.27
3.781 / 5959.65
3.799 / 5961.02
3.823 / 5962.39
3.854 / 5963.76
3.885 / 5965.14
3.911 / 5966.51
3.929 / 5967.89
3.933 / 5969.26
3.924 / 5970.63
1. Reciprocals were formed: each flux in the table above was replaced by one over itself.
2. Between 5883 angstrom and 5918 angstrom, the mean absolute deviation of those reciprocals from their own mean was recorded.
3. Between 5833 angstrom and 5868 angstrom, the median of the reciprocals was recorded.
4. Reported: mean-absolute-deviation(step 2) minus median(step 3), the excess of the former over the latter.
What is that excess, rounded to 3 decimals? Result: -0.238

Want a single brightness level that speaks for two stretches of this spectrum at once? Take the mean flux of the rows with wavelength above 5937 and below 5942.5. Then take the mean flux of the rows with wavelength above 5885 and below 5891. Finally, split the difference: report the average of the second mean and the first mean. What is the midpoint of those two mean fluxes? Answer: 3.41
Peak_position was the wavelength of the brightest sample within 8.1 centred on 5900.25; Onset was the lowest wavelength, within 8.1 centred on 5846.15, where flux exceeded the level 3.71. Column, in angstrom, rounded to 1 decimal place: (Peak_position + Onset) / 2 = 5873.2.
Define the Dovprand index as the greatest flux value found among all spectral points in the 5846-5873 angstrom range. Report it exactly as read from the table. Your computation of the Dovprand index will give 3.816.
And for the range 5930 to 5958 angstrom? 3.828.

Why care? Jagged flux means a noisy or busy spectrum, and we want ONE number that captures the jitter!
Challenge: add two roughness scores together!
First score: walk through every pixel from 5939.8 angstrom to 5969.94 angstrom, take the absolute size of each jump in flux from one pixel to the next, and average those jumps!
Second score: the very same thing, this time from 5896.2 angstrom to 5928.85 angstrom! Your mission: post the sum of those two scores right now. 0.05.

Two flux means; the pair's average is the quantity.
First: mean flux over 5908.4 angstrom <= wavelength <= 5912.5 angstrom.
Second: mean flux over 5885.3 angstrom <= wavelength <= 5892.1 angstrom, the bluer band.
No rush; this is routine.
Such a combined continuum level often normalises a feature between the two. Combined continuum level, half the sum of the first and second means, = 3.37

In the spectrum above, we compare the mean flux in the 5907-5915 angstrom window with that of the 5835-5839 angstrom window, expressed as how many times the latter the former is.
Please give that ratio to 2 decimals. 0.96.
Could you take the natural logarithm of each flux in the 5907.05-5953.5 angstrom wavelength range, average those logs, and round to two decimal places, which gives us 1.31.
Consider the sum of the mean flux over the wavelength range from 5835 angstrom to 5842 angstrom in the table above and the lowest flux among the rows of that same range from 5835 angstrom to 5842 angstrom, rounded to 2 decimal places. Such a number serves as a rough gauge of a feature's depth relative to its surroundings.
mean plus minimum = 7.76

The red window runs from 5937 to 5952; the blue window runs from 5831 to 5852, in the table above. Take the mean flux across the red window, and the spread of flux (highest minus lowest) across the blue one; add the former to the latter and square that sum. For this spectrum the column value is 15.3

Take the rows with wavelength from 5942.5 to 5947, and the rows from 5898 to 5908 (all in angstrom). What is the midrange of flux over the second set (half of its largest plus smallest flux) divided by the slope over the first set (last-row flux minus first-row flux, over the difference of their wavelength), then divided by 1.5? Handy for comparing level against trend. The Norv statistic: -199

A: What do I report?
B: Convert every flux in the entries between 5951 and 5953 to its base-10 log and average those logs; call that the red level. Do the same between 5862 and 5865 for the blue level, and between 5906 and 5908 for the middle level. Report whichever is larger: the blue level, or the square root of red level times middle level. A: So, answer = 0.572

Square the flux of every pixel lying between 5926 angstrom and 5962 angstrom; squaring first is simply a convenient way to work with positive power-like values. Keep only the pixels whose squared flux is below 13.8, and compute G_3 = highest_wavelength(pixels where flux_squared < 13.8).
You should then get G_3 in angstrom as 5935.00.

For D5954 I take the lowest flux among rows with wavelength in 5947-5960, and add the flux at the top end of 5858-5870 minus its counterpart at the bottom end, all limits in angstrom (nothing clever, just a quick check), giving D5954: 3.7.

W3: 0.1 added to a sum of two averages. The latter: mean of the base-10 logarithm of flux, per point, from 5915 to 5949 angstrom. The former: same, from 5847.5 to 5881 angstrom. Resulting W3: 1.24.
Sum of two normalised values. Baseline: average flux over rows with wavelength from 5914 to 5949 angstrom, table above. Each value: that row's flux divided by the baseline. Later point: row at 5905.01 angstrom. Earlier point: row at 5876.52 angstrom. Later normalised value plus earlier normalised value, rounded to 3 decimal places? 1.991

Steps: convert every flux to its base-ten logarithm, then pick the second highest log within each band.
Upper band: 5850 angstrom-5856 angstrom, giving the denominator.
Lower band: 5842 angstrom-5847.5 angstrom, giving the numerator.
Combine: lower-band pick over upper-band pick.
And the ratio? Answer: 1.02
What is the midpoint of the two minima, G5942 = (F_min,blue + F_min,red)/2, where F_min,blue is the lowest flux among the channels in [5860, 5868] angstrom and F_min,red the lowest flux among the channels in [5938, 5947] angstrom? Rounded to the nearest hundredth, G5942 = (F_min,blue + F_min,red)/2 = 3.71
